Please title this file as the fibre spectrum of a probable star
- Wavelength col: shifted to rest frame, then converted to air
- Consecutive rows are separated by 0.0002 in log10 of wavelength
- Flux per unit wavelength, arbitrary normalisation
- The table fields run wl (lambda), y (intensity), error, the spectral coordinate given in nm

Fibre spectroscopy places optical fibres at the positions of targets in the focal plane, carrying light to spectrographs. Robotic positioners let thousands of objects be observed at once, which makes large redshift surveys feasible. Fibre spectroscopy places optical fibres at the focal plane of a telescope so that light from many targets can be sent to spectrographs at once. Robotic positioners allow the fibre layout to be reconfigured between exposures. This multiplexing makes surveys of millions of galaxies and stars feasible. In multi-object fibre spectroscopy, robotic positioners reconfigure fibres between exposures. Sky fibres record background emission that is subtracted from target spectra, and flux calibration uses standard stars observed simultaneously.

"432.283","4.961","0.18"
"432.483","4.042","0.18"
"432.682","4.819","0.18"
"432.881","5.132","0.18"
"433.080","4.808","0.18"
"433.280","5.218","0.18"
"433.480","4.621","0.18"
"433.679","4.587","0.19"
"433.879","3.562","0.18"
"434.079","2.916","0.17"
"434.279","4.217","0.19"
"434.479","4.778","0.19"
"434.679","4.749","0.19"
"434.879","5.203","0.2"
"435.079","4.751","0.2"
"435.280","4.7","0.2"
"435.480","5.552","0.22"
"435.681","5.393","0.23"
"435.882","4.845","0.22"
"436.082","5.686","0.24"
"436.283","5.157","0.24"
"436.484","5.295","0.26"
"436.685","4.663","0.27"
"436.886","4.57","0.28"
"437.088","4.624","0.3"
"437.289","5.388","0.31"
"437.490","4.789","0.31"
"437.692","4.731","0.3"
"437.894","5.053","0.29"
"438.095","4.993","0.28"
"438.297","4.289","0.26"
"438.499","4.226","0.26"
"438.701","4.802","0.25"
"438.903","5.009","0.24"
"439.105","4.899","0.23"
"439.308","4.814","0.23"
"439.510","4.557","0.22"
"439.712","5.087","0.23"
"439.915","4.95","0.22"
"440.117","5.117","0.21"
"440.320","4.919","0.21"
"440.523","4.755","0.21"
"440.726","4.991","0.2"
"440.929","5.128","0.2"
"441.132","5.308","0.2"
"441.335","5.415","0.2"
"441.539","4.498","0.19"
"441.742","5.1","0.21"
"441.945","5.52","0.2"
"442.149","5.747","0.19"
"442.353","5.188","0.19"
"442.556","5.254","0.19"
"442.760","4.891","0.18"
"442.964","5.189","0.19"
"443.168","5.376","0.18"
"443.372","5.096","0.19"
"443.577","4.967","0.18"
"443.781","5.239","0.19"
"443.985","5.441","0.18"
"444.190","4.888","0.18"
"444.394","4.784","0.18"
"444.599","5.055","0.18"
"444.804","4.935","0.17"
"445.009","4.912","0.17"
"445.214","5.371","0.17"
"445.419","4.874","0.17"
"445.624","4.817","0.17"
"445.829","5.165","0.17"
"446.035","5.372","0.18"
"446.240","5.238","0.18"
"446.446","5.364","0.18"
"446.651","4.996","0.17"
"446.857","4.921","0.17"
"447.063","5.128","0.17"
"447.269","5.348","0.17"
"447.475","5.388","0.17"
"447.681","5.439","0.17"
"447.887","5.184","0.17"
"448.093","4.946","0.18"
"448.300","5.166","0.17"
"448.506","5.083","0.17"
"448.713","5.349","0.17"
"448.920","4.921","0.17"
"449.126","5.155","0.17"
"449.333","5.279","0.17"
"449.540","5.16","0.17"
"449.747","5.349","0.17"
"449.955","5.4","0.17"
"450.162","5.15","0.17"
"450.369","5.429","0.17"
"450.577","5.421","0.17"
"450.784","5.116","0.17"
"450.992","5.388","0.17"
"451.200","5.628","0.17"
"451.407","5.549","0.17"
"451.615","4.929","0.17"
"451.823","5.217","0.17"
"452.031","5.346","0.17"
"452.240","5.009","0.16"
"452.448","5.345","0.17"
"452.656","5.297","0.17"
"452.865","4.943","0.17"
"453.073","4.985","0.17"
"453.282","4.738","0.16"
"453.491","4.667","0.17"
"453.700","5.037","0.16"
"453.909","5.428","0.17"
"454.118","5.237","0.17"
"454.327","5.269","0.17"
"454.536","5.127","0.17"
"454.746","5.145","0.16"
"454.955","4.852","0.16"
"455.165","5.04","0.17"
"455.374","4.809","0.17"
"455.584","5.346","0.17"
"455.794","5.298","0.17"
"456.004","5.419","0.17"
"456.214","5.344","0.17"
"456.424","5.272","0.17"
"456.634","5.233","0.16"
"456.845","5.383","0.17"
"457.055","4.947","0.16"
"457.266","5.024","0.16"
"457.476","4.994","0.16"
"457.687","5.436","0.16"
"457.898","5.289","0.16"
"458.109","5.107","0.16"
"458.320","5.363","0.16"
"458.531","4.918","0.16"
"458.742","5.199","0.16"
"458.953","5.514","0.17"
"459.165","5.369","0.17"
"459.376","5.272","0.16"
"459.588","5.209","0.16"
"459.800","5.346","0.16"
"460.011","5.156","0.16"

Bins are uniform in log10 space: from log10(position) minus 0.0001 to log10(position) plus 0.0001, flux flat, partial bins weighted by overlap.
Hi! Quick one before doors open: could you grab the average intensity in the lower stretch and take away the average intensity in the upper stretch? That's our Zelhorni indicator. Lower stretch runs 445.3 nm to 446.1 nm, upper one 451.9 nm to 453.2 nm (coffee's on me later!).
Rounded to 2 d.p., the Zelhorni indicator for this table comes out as -0.10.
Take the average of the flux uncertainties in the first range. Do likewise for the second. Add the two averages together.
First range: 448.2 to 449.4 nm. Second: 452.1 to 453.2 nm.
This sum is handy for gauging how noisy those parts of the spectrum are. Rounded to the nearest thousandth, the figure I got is 0.338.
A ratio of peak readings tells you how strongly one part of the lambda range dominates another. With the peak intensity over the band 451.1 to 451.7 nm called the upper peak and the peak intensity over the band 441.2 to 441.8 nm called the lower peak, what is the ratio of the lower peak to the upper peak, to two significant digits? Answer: 0.96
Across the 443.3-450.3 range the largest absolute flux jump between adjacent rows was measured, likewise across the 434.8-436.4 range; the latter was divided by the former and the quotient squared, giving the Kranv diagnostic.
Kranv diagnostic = 2.4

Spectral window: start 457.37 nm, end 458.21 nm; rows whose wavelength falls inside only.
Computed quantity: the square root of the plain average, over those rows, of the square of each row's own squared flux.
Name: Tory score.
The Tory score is 27.2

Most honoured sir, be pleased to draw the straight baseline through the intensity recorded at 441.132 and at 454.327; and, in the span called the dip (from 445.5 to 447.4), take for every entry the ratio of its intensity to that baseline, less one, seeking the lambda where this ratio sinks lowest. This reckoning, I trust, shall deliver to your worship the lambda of 445.624 nm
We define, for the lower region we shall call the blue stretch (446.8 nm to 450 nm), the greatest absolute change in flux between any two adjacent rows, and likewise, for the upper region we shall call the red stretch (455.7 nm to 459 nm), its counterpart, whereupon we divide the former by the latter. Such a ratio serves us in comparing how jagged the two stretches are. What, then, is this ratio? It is 1.0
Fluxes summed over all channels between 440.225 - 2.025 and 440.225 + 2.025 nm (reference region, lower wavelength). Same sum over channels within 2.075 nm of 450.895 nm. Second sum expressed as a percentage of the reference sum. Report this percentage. 106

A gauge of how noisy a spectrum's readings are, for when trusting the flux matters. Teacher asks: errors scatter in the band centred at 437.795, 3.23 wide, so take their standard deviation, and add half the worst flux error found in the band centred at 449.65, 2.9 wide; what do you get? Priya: 0.112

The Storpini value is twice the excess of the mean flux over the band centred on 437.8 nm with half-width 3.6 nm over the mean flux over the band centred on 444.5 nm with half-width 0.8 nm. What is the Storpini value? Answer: -0.3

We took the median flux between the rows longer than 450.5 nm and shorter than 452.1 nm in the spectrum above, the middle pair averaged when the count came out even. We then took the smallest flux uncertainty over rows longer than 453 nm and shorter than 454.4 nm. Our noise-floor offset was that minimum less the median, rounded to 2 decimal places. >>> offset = -5.21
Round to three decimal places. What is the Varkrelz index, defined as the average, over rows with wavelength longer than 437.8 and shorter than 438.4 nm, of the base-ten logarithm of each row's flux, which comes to 0.678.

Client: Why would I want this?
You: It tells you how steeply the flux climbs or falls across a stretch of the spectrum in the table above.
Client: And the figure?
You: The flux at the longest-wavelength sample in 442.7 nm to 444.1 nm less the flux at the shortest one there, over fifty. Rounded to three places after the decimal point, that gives 0.011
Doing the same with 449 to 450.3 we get 0.000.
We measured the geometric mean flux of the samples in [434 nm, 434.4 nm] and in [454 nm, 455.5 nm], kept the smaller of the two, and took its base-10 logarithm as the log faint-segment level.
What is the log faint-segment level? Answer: 0.54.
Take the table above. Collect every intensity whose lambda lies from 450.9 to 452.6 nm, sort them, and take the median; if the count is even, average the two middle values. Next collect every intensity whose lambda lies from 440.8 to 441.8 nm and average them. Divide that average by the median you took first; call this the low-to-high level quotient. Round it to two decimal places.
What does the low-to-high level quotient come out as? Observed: 0.95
